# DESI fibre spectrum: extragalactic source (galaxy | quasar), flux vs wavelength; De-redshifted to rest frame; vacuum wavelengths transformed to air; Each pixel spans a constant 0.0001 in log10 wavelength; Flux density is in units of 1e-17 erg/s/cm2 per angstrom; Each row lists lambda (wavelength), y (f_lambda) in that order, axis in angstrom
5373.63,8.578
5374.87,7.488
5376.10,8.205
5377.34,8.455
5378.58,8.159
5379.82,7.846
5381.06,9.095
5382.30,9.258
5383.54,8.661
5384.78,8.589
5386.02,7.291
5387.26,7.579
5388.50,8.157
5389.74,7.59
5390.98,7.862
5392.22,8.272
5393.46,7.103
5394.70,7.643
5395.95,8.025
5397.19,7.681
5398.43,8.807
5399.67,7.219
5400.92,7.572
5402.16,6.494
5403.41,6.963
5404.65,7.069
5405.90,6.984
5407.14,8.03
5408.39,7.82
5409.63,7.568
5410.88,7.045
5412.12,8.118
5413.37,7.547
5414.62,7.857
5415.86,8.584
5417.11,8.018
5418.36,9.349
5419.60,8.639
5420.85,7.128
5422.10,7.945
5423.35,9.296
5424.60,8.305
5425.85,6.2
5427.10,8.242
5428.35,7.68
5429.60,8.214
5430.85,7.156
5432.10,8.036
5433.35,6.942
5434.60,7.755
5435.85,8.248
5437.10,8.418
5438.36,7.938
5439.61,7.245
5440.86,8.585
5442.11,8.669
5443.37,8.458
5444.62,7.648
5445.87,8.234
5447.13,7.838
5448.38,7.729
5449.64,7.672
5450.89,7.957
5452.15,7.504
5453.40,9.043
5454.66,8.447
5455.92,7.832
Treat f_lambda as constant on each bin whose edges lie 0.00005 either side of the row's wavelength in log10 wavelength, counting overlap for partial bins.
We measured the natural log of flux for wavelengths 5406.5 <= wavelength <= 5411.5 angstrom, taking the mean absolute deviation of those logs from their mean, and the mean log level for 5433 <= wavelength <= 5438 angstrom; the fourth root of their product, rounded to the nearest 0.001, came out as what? 0.539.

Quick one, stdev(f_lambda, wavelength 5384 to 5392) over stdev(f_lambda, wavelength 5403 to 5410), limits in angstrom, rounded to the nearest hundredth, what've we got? 1.01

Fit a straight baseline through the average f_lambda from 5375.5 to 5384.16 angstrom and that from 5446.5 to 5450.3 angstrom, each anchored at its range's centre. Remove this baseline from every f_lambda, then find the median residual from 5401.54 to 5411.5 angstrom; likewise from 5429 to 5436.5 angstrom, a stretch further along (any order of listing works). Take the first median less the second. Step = -1.13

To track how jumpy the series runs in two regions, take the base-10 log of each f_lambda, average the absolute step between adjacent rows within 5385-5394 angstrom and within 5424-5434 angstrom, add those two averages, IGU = 0.10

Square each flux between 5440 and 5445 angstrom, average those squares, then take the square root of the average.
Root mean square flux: 8.3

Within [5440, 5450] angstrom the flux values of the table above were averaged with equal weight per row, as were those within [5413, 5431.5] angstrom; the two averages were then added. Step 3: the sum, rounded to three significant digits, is 16.1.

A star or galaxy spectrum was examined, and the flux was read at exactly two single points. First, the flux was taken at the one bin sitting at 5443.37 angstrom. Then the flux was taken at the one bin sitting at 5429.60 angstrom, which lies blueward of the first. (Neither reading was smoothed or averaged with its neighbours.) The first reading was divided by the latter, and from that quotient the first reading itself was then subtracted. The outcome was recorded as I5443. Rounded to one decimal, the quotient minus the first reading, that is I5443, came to -7.4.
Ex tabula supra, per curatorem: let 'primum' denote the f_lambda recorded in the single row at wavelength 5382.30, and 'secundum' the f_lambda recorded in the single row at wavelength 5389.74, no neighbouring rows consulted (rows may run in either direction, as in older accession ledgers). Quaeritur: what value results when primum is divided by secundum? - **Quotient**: 1.22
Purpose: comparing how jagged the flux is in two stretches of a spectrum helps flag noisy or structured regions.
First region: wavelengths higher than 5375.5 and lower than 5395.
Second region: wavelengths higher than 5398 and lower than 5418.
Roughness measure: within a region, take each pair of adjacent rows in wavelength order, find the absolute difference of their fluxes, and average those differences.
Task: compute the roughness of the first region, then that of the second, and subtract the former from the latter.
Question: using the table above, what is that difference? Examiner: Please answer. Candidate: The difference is 0.1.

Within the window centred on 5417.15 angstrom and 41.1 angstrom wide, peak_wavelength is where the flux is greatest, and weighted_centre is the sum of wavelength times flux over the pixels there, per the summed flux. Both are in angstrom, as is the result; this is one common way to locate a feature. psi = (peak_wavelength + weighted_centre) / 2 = 5417.9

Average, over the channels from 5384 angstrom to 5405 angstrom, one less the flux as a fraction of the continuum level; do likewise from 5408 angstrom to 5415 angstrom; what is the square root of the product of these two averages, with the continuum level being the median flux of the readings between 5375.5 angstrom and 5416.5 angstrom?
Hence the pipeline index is 0.025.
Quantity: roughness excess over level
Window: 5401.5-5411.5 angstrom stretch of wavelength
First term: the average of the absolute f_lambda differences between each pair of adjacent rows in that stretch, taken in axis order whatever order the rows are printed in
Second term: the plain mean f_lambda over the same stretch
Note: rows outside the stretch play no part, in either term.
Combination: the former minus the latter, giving -6.86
